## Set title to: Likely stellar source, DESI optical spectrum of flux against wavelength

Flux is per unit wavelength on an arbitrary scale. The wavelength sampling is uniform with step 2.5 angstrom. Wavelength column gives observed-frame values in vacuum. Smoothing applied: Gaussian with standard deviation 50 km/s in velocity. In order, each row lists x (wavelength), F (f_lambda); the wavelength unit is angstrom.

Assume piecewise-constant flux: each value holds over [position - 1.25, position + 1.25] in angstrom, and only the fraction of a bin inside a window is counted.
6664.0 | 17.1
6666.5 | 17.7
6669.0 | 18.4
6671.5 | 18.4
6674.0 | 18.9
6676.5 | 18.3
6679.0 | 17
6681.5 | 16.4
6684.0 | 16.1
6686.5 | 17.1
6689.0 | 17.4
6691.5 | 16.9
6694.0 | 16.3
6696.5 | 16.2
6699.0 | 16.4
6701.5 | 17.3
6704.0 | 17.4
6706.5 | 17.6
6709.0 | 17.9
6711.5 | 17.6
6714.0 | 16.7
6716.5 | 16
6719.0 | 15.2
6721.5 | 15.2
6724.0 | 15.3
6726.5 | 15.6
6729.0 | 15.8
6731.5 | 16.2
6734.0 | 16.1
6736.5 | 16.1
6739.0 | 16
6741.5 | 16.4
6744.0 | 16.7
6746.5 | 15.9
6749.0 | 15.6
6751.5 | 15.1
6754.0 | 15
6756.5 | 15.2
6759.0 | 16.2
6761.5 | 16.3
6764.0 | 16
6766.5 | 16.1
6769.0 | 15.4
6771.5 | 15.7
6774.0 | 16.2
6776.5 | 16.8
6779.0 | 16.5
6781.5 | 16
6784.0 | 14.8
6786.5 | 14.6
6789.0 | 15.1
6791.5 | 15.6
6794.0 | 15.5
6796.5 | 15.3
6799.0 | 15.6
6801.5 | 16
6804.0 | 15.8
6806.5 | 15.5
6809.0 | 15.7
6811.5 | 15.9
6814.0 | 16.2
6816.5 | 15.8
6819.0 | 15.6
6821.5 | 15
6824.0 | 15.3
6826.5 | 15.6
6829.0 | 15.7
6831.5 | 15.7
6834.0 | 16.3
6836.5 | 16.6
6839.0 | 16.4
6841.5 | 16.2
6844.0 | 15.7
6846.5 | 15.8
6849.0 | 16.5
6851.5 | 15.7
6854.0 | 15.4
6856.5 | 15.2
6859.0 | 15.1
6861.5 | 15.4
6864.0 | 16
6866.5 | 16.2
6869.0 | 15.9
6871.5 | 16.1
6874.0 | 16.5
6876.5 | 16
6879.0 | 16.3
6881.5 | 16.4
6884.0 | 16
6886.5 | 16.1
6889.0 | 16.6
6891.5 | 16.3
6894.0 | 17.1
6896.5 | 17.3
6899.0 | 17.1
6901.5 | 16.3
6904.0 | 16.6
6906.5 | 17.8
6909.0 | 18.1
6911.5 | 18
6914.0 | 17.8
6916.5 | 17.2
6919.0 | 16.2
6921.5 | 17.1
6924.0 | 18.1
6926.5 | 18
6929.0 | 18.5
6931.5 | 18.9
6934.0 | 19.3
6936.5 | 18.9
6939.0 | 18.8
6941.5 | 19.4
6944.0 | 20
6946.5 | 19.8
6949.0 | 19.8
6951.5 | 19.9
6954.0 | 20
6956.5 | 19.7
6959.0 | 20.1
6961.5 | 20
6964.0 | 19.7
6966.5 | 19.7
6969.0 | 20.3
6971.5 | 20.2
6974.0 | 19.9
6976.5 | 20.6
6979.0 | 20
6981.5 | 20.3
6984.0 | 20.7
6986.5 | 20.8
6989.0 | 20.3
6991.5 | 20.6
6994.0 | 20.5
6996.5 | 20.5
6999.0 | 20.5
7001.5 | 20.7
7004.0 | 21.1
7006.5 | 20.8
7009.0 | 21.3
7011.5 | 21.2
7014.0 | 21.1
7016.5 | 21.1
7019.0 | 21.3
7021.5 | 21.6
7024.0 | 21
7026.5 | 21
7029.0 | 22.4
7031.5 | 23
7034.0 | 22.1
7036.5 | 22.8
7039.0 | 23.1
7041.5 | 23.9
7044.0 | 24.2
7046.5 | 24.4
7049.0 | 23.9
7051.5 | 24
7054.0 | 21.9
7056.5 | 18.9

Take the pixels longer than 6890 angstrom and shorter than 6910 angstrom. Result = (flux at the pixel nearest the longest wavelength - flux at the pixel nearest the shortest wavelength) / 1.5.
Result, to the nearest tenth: 1.2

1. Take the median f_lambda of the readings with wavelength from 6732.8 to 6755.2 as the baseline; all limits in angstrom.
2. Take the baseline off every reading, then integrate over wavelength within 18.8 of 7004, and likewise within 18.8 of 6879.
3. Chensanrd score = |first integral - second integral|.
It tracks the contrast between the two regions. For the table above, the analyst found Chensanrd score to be 173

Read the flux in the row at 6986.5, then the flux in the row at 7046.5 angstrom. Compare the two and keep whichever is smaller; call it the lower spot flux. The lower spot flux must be 20.8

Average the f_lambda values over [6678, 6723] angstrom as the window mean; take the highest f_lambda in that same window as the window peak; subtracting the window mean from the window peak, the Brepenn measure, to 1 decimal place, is 1.2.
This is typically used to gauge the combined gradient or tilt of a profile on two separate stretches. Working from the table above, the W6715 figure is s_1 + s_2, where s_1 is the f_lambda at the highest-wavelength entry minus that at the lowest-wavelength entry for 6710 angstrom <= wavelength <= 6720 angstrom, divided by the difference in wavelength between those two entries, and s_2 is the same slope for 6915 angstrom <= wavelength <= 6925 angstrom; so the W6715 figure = -0.20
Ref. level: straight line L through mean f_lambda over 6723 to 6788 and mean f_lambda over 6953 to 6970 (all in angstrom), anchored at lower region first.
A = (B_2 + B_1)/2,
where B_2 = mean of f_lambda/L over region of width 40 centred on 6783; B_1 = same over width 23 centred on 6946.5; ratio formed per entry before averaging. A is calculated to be 0.98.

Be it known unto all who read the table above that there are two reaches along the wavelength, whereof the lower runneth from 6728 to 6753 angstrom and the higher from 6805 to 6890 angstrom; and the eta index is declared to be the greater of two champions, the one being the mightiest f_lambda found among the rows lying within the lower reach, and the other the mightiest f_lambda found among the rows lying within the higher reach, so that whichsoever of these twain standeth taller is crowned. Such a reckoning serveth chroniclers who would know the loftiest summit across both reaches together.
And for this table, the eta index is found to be 16.7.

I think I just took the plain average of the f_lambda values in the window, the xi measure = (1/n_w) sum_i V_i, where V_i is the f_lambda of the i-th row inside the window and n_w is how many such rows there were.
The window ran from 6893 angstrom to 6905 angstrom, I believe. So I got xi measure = 17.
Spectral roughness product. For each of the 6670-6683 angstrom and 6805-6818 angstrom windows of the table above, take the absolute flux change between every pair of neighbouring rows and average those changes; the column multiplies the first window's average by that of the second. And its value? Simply 0.21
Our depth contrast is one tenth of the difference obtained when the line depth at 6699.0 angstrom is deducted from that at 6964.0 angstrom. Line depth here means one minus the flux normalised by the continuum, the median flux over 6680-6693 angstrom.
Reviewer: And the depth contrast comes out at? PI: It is -0.0195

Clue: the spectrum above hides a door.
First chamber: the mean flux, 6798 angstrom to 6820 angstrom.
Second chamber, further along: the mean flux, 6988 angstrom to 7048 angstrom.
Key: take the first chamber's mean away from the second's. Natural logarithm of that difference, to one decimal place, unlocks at 1.8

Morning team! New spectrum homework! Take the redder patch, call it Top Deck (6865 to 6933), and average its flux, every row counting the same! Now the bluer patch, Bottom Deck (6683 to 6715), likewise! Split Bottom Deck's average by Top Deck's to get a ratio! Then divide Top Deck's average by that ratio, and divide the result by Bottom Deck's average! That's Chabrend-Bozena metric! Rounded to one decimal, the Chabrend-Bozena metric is 1.0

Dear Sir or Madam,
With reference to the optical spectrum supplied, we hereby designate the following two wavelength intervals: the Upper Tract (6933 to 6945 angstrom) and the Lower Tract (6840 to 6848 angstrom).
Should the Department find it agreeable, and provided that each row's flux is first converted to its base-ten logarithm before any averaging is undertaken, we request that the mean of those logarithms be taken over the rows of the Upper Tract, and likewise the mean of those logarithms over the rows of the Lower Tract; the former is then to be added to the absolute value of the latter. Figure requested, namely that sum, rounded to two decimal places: 2.49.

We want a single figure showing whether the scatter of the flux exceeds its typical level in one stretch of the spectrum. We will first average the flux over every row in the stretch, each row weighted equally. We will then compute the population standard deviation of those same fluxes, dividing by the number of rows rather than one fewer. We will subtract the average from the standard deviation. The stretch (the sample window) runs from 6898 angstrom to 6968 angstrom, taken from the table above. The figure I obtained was -17.4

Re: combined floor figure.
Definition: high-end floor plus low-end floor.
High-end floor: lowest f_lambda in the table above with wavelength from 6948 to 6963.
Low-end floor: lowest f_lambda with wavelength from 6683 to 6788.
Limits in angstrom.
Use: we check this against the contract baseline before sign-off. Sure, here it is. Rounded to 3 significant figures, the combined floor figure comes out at 34.3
